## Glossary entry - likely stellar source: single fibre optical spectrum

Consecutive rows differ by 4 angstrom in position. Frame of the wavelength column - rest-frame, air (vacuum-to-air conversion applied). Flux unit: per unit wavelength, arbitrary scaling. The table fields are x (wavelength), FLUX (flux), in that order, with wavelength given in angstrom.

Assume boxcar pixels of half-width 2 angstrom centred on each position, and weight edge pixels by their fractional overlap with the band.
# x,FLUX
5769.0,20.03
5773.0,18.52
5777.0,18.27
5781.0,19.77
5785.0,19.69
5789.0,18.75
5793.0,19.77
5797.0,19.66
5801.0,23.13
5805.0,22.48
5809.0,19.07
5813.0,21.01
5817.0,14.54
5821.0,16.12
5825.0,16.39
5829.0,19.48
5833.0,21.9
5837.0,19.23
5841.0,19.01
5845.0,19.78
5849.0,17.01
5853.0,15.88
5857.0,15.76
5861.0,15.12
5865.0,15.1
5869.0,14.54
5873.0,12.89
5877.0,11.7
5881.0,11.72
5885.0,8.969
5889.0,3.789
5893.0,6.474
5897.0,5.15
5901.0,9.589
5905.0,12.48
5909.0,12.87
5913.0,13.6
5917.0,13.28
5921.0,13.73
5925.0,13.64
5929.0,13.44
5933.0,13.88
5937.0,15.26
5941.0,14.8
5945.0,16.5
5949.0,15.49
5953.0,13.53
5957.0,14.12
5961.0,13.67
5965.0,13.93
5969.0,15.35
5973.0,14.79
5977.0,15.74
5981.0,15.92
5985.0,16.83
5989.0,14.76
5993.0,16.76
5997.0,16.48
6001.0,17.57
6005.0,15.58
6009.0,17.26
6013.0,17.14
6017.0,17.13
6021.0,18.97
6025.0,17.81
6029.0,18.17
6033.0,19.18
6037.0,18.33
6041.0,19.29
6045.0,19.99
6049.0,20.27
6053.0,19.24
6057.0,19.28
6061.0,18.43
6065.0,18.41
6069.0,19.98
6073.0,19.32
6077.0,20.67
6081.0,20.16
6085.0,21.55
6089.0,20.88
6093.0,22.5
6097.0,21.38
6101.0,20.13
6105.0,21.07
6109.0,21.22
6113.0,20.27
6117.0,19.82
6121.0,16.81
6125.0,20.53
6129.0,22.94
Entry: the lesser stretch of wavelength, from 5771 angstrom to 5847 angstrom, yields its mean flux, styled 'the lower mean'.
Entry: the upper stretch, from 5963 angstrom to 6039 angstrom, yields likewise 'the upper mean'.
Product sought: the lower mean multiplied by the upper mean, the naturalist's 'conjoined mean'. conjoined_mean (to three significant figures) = 323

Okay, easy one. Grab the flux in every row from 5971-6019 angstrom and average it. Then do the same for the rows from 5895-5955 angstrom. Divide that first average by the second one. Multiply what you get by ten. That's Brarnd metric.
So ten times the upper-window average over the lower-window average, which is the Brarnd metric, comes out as 12.4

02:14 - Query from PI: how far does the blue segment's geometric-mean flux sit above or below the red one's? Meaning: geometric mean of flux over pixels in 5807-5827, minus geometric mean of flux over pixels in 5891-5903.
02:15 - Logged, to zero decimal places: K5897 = 10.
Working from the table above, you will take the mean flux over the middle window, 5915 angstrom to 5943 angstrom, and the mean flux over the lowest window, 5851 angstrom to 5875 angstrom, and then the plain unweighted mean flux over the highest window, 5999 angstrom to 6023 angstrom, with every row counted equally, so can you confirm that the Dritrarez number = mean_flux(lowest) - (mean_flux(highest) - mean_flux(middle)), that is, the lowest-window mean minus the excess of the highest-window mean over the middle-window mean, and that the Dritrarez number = 12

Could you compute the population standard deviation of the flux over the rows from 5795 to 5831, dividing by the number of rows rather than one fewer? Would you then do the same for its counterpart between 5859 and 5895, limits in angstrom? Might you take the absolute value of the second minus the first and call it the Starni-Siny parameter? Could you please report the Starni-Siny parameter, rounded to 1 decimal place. 1.0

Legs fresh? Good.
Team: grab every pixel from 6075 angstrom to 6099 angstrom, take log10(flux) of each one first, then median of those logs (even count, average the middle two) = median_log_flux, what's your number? 1.32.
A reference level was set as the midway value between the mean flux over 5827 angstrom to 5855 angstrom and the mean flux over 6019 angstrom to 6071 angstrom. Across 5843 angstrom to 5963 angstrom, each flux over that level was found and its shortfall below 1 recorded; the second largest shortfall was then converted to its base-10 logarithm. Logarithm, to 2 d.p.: -0.14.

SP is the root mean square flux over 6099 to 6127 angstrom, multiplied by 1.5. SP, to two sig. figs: 30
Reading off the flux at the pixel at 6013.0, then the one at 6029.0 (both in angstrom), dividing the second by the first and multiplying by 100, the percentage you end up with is 106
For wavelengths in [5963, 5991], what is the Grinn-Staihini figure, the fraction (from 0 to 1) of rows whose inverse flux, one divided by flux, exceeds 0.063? 0.71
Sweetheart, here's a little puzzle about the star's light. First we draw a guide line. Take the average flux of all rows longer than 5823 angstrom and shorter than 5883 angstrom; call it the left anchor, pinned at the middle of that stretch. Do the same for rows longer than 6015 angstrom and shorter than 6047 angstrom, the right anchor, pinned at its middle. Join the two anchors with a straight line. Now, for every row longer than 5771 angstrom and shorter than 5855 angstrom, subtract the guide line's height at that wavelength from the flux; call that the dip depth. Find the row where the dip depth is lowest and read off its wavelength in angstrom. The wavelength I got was 5817.0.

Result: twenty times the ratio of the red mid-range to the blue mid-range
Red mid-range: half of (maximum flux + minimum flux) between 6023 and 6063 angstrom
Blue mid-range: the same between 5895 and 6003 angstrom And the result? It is 33.5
